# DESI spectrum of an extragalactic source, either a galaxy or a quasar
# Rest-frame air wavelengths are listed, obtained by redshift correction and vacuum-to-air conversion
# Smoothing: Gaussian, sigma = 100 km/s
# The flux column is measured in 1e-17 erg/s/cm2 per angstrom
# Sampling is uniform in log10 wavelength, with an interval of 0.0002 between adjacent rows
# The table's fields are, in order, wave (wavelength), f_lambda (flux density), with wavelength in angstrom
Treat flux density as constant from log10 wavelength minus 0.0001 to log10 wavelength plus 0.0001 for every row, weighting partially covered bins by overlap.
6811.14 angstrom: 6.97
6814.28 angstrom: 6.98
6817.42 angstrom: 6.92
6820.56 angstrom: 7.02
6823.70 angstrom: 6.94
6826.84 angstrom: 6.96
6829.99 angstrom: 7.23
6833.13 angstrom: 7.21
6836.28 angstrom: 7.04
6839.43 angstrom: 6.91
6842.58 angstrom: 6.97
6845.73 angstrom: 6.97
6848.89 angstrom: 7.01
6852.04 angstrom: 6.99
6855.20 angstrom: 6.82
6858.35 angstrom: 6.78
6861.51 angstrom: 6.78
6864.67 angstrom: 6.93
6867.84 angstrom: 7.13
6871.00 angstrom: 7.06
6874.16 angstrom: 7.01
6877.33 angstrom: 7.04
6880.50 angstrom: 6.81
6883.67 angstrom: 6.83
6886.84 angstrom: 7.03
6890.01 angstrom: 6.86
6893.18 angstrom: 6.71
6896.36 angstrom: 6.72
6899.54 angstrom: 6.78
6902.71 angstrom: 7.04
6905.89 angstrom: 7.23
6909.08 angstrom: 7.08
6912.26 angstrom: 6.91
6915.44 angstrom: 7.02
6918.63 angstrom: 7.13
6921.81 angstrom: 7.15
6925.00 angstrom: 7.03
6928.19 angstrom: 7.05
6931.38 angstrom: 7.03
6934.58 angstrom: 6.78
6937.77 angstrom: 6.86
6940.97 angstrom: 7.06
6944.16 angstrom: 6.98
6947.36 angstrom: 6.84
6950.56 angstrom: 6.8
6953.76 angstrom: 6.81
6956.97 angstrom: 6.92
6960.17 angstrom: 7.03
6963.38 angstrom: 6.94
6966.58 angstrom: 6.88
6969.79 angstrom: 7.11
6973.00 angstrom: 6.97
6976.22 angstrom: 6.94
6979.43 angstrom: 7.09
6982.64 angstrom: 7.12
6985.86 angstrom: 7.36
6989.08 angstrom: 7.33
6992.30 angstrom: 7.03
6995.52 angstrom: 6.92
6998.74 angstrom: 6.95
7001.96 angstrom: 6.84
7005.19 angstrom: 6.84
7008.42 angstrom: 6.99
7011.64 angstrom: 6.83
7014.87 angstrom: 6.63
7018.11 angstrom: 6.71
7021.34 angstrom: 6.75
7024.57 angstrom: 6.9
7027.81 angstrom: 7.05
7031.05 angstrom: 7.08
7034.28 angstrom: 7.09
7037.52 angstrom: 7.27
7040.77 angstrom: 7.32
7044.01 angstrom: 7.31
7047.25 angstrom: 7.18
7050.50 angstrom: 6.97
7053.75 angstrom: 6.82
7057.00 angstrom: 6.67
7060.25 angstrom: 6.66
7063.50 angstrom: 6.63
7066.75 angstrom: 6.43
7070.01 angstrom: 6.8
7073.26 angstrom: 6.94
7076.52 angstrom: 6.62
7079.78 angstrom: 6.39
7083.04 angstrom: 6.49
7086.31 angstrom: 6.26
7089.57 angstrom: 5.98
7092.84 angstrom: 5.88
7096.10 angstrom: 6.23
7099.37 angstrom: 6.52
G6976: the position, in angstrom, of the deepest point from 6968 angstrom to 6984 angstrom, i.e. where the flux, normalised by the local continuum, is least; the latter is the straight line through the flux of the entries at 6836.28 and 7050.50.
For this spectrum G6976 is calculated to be 6976.22 angstrom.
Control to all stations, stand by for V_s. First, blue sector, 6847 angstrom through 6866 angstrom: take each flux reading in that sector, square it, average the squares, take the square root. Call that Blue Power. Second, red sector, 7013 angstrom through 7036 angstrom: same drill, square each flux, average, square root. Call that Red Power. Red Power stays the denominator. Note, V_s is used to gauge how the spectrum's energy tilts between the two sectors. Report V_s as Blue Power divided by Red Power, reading 1.00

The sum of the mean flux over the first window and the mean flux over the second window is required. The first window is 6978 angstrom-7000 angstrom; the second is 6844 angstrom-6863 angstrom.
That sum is 14.0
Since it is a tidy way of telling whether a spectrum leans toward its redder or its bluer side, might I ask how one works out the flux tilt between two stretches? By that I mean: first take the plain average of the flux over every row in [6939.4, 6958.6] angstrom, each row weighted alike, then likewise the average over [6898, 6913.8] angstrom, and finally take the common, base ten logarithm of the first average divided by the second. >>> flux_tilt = -0.007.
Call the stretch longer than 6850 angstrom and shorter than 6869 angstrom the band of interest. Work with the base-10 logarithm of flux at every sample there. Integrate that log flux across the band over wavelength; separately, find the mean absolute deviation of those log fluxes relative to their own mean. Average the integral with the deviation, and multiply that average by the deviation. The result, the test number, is 0.056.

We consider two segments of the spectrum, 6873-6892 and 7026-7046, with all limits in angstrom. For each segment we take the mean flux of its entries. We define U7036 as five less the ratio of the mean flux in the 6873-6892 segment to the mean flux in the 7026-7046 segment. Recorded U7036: 4.04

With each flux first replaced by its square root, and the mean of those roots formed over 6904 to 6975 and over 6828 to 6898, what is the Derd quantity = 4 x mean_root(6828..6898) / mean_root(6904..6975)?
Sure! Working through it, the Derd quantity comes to 3.99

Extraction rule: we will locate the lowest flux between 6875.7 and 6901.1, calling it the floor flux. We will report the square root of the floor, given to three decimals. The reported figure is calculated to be 2.590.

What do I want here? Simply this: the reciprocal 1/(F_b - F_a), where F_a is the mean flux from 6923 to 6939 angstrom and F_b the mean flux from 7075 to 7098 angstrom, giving -1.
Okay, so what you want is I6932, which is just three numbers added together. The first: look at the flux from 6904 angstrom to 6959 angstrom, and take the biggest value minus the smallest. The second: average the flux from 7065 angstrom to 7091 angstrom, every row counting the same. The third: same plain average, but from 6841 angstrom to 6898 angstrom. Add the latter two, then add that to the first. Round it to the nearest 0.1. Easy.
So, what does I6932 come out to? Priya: 13.9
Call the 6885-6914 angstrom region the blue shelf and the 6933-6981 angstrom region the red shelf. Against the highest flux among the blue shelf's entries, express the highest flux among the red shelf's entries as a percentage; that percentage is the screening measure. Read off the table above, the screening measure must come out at 98.3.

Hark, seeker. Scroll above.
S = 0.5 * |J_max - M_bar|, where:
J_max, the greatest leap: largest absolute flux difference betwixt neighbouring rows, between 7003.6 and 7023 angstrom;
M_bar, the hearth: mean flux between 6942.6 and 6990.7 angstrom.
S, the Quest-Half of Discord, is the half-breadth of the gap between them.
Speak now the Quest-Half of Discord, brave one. 3.40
